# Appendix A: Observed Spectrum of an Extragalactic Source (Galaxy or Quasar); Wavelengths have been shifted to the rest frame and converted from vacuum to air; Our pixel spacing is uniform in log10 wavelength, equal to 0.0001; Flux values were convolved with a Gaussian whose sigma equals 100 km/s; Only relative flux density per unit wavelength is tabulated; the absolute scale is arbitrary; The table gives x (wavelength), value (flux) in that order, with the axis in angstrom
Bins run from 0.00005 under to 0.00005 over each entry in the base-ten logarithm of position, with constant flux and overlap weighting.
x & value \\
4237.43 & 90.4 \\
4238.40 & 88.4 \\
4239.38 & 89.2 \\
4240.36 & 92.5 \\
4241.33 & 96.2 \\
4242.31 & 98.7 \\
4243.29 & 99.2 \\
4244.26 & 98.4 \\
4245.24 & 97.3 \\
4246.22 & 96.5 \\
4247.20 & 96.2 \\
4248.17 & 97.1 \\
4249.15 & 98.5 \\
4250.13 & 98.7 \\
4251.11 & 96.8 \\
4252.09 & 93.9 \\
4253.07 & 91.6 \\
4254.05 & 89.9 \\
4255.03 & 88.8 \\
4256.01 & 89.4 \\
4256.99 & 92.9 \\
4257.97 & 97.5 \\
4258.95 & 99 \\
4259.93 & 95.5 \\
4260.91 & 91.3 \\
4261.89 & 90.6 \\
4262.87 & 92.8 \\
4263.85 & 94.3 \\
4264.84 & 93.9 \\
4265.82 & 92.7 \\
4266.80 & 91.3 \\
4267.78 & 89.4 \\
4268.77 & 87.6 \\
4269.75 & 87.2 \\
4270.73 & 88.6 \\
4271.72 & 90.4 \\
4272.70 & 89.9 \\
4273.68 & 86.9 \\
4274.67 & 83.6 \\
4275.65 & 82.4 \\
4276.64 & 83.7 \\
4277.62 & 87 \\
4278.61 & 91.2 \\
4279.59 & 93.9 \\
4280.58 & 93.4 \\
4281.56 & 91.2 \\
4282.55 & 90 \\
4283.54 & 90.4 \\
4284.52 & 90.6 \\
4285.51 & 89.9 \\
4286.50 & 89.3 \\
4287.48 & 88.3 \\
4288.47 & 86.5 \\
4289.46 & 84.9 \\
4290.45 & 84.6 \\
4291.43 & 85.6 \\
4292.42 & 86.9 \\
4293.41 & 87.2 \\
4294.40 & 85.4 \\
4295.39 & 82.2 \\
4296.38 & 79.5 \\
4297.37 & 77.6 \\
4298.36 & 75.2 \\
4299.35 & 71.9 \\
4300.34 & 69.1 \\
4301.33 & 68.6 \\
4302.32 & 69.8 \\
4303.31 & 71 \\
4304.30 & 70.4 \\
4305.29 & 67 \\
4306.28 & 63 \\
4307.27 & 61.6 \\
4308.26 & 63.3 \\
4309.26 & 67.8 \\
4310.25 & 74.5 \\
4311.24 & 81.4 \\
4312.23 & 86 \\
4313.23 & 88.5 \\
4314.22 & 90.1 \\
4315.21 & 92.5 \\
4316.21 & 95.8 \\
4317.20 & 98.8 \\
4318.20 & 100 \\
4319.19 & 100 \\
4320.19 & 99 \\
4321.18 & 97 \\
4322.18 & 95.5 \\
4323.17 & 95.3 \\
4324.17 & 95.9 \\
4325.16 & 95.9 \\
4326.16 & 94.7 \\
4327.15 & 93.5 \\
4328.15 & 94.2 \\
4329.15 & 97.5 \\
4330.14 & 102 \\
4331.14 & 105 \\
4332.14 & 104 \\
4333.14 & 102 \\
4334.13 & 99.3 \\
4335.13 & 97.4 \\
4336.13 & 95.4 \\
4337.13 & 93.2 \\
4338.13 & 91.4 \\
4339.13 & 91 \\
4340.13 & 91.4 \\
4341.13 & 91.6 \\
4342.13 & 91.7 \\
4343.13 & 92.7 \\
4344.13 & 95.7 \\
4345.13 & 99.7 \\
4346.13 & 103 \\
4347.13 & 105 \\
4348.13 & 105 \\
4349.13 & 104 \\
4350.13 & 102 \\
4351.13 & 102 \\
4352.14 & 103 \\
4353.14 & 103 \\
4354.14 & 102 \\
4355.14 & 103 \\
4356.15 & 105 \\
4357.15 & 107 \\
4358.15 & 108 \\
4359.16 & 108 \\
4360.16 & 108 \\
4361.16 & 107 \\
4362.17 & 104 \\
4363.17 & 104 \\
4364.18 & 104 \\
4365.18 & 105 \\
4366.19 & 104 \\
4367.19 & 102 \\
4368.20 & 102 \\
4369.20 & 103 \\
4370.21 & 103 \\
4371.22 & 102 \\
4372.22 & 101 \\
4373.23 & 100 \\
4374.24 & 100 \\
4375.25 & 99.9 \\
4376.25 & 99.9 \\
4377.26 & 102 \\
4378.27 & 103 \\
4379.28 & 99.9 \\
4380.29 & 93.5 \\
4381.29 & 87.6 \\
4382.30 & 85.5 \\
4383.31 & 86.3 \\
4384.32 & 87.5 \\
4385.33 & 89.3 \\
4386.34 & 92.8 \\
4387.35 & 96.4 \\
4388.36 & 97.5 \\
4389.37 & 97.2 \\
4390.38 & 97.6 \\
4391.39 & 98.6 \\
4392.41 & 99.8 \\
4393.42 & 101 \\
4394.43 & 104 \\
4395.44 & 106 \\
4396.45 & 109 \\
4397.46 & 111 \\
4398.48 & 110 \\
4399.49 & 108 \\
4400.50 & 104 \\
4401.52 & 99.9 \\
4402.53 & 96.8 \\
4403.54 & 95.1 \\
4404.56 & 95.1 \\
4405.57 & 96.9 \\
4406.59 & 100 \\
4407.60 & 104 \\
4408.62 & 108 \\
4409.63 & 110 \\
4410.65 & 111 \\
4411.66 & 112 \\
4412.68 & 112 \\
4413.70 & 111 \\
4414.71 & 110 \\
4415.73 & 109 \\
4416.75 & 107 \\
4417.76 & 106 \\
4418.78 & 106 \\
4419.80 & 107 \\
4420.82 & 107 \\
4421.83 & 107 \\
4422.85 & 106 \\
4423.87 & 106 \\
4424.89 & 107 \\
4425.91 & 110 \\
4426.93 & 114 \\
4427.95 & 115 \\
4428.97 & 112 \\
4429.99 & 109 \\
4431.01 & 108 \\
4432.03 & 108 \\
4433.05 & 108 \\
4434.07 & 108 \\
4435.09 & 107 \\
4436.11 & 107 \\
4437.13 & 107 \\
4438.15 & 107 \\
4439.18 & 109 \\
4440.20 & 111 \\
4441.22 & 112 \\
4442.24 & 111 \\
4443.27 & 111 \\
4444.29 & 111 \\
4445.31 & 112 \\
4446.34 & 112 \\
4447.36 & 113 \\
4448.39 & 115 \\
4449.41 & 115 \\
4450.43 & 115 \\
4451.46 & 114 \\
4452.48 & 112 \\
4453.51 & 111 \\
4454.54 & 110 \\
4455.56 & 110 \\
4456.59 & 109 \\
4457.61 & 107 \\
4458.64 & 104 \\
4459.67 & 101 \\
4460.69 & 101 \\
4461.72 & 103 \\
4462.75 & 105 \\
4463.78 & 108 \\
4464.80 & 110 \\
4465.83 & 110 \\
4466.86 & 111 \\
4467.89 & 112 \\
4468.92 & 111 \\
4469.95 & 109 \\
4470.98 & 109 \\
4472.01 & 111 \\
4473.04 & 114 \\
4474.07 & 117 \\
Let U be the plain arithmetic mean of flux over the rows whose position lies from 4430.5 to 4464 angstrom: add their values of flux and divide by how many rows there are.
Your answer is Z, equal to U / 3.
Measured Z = 36.4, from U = 109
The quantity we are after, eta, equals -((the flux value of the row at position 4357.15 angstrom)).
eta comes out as -107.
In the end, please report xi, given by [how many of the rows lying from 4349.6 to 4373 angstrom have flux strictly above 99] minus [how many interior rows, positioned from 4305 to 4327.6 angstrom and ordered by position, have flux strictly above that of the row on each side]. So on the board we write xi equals 23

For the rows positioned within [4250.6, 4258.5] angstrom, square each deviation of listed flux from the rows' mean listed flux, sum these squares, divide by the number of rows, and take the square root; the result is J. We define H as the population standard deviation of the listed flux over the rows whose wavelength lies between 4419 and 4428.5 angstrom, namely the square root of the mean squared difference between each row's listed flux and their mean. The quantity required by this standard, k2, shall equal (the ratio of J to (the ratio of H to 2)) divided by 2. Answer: 0.9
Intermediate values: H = 3.3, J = 3.09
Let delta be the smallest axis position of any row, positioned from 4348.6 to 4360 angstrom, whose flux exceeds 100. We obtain 4349.13 angstrom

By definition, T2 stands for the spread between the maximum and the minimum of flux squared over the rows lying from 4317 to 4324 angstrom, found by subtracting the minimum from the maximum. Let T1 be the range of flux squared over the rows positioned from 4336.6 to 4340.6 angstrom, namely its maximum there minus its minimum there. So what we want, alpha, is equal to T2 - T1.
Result 513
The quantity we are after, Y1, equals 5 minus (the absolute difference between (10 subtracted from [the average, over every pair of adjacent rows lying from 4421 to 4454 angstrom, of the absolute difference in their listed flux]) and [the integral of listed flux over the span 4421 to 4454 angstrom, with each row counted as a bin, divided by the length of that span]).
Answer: -114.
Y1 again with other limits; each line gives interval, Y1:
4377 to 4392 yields -97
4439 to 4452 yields -117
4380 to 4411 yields -102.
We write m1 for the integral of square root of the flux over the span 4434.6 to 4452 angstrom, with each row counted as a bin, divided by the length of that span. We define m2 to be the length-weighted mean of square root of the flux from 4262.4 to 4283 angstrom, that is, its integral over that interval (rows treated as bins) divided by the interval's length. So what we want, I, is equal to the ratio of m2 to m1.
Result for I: 0.90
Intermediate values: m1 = 10.5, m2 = 9.5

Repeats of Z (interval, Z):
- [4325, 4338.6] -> 32.5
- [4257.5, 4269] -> 31.0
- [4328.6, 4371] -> 33.7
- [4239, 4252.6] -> 32.1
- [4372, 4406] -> 32.9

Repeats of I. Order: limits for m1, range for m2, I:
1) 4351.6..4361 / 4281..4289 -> 0.92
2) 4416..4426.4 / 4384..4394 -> 0.95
